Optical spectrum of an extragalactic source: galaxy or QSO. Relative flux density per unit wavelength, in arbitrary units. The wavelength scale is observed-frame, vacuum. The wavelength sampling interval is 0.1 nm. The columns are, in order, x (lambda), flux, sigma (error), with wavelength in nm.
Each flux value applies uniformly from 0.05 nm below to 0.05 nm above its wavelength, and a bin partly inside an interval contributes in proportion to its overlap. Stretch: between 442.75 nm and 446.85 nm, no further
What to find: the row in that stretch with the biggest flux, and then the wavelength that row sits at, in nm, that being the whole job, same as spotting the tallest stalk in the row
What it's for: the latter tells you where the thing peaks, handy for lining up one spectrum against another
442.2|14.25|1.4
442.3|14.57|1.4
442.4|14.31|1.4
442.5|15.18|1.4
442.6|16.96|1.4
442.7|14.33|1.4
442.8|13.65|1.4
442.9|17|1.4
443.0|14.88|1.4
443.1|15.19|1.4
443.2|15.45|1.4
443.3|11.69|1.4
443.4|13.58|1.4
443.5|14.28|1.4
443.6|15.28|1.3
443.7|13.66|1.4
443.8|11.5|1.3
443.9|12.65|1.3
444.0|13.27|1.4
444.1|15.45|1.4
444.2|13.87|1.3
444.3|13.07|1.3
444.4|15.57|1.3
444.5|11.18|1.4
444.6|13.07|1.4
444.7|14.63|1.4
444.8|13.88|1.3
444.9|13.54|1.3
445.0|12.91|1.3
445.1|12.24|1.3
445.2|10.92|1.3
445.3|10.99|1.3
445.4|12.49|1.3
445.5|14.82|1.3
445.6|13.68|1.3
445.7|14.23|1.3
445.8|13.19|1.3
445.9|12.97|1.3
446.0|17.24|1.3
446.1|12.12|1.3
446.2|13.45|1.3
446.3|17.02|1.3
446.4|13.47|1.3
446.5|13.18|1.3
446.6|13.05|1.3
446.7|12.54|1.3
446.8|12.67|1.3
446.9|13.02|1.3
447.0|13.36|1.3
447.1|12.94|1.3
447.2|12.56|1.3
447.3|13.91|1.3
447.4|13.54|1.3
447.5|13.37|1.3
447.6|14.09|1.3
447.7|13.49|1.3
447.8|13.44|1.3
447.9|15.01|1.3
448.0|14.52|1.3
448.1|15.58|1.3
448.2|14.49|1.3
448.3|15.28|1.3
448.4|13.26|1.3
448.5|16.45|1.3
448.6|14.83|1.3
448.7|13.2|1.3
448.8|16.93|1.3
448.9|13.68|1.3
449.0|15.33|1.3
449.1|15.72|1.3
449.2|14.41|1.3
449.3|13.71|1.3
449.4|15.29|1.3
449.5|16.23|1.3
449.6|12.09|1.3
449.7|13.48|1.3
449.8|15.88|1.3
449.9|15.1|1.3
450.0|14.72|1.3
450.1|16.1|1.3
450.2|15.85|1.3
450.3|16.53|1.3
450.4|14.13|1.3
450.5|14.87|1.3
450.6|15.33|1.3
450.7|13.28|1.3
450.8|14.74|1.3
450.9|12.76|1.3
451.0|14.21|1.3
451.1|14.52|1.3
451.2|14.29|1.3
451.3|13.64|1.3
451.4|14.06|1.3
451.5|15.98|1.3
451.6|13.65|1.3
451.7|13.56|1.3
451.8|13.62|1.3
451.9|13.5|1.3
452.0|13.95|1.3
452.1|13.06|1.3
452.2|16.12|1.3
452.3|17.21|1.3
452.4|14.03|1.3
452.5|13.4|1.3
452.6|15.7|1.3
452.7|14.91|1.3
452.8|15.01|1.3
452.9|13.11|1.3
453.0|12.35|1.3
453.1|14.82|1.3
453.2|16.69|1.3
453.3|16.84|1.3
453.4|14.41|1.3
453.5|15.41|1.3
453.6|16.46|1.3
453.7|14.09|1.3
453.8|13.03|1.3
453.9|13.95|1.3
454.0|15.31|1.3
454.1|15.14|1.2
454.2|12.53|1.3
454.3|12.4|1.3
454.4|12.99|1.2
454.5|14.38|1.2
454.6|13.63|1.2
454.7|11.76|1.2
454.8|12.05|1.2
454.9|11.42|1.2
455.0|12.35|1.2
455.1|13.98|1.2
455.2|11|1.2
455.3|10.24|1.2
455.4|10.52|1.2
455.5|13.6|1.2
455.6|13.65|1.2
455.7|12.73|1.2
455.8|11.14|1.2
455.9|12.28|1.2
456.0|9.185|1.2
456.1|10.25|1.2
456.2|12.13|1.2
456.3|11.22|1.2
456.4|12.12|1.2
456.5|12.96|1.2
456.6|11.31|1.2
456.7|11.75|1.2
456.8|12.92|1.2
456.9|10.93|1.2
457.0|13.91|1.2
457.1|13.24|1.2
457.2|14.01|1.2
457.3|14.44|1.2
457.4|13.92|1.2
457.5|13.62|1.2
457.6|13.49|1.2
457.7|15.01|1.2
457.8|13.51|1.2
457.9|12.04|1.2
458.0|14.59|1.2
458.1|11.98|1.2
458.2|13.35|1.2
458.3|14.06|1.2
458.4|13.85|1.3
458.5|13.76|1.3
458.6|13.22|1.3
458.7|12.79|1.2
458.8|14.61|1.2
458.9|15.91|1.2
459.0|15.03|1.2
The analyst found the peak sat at 446.0 nm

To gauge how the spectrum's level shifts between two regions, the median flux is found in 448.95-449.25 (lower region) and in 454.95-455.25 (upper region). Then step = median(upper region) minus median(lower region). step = -3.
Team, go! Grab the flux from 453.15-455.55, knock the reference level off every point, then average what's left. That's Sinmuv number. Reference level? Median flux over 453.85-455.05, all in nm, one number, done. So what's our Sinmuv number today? 0.7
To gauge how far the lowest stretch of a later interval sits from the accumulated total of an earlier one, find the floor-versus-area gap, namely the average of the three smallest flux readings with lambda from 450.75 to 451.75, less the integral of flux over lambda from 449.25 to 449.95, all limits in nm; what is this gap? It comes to 3.1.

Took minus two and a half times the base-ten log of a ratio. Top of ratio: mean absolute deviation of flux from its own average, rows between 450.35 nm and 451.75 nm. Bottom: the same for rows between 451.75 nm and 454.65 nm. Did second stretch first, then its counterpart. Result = 0.64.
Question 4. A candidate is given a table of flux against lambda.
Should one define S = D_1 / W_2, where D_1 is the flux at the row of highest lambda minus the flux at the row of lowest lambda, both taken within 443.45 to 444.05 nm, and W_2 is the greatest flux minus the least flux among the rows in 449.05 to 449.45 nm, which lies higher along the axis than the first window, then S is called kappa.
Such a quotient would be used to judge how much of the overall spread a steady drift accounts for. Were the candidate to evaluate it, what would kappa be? -0.50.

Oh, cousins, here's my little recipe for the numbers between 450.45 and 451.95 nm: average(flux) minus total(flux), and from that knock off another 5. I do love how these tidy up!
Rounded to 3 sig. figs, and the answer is -203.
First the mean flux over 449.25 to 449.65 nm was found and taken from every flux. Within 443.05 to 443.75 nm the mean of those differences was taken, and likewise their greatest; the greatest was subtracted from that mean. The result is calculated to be -1.3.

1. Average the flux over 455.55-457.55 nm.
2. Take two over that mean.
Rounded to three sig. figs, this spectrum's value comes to 0.161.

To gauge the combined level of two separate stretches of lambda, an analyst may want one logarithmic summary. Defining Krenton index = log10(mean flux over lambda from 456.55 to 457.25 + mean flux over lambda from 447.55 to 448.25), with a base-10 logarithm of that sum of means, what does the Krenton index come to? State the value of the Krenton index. 1.43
